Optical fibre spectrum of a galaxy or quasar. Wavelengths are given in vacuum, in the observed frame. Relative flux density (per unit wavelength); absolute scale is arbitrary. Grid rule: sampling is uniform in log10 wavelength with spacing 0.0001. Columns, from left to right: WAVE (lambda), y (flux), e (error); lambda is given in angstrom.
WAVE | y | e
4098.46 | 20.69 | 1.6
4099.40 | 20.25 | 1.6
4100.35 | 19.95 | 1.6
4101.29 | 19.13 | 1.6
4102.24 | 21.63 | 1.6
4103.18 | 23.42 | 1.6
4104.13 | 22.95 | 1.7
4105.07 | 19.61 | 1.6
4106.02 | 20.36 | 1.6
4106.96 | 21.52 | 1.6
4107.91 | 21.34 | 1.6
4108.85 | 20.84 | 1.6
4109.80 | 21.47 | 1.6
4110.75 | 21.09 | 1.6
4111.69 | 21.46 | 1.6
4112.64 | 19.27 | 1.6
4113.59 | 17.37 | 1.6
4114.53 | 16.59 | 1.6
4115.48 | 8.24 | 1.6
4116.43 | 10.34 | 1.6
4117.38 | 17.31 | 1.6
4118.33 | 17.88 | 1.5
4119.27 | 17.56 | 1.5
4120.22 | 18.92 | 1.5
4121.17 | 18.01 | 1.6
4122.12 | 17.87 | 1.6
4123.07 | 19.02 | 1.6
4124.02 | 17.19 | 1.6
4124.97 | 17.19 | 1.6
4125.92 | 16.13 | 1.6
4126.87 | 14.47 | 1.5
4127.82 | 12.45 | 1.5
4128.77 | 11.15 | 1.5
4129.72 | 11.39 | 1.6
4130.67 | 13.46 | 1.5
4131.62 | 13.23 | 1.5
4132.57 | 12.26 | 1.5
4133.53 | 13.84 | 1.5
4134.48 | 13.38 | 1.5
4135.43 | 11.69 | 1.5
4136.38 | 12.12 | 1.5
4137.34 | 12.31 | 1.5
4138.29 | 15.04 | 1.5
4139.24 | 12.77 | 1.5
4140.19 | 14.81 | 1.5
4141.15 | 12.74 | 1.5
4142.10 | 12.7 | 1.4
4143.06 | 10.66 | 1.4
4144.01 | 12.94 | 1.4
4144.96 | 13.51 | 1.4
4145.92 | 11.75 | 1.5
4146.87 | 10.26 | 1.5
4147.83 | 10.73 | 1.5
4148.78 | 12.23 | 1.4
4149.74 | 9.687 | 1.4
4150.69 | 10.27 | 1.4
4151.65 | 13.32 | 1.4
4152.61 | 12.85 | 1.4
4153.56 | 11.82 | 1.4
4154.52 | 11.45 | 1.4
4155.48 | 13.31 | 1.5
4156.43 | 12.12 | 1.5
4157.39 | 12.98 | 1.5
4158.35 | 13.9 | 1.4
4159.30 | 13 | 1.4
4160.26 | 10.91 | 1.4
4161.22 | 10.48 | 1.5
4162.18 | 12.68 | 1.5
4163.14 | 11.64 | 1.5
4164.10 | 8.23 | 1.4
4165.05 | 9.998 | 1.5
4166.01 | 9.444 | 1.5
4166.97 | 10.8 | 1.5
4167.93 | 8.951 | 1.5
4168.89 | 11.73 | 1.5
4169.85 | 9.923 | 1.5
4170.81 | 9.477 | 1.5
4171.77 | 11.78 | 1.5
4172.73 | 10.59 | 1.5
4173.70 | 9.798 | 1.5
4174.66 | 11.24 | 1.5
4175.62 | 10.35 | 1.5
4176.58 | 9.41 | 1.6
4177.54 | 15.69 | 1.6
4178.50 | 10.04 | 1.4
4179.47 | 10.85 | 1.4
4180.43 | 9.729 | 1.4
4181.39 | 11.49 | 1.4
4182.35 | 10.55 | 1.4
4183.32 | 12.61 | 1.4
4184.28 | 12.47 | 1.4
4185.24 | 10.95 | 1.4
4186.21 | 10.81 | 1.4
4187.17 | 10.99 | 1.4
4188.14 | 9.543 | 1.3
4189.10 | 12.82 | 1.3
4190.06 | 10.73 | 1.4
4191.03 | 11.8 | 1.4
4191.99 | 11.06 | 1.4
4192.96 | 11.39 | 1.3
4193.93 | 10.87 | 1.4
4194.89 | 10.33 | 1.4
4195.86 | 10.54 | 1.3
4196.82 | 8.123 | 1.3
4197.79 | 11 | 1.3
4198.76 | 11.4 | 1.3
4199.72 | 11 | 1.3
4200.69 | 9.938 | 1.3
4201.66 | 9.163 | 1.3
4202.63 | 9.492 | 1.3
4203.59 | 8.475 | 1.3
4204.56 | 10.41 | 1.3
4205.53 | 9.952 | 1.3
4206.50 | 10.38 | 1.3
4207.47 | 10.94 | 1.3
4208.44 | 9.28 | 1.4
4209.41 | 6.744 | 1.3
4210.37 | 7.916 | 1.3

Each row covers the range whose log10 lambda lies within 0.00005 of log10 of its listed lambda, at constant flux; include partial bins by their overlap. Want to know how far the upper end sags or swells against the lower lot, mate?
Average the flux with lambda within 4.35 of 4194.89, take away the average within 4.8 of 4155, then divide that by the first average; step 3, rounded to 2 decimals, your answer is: -0.17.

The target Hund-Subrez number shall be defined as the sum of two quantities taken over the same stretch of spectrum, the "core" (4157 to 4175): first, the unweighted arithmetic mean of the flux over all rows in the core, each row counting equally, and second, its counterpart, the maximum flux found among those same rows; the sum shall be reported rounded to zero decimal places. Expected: 25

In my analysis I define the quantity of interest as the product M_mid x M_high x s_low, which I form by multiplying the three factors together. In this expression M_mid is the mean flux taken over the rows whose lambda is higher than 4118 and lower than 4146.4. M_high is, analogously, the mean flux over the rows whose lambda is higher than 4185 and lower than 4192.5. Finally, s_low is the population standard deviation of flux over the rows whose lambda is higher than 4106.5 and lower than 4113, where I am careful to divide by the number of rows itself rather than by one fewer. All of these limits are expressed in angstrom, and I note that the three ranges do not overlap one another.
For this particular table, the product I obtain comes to 117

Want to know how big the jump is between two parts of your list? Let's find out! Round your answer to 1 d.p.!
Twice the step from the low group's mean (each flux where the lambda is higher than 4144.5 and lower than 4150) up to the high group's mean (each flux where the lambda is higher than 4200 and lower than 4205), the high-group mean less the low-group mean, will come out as -3.7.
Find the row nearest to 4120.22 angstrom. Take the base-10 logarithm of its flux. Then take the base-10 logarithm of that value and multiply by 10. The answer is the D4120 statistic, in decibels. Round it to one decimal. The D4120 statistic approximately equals 1.1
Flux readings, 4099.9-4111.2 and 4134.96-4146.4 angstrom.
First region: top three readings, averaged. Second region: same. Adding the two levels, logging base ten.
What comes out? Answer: 1.57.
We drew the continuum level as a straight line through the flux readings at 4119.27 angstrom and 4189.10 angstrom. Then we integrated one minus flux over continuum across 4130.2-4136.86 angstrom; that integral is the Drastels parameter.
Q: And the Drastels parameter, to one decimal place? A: 1.5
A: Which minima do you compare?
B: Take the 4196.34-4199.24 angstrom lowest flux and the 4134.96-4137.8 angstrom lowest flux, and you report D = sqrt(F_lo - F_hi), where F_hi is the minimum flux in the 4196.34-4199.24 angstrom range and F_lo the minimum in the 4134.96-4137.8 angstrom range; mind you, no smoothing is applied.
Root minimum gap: 1.89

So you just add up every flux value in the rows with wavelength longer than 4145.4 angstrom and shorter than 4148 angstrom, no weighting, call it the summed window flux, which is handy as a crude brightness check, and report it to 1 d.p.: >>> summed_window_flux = 32.7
